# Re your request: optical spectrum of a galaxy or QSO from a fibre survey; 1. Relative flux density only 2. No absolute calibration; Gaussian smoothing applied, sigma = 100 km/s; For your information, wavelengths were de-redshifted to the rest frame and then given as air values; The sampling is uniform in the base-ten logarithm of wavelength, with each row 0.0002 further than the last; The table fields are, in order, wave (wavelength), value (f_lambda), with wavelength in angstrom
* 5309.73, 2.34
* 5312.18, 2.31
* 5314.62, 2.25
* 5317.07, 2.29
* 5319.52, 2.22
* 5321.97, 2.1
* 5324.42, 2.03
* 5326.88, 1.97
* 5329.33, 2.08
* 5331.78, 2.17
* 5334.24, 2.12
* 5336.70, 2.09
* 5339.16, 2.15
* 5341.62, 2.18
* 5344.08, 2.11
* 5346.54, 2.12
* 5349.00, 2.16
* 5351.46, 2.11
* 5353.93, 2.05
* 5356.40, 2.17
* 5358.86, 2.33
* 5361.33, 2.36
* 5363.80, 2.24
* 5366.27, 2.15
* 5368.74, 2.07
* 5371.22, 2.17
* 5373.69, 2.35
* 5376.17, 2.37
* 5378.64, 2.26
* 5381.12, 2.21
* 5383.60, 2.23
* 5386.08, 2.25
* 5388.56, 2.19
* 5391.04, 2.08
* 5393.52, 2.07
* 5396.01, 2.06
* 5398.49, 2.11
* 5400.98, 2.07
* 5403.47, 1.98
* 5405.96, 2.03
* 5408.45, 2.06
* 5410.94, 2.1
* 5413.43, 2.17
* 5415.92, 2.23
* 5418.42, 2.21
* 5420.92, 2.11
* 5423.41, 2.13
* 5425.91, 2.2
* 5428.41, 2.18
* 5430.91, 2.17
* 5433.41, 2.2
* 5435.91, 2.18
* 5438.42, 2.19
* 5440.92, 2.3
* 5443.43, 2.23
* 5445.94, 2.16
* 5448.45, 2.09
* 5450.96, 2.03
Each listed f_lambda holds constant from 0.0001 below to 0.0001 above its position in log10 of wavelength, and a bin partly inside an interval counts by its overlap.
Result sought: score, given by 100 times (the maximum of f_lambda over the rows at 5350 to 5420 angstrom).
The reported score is 237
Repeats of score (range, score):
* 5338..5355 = 218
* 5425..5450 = 230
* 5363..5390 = 237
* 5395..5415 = 217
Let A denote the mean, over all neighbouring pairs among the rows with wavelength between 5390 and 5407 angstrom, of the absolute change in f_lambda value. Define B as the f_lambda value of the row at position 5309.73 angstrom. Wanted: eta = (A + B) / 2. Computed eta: 1.19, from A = 0.042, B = 2.34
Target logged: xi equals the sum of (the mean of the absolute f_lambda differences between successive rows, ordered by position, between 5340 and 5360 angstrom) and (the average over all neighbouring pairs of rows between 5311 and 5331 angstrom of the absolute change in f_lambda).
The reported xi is 0.149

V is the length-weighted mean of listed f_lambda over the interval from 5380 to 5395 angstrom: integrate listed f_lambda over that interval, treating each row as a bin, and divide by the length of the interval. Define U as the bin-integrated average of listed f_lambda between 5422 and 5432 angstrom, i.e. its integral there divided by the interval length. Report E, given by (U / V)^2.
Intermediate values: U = 2.17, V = 2.17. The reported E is 1.00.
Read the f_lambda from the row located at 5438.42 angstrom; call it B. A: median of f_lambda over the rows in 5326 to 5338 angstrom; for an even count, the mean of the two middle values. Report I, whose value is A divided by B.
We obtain 0.95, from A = 2.09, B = 2.19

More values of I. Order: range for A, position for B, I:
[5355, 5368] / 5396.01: 1.09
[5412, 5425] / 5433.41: 0.99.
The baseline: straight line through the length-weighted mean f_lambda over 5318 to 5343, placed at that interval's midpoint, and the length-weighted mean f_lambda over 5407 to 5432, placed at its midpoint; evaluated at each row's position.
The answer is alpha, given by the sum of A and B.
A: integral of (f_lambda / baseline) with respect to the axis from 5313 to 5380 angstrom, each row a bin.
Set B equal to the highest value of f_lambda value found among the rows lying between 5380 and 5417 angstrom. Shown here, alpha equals 71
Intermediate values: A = 69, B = 2.25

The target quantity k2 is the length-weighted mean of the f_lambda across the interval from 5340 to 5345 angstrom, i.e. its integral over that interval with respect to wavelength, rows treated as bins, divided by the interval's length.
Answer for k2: 2.15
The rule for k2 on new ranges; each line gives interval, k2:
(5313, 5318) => 2.27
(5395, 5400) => 2.09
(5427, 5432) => 2.18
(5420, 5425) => 2.13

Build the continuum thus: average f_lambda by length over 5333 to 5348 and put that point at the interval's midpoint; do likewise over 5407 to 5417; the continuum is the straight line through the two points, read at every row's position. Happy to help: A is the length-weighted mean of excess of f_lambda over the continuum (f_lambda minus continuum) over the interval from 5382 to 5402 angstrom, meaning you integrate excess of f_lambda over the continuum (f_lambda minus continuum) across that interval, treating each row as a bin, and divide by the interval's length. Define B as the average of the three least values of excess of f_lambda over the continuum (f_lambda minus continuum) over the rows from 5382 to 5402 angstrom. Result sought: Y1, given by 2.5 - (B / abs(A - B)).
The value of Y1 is 3.5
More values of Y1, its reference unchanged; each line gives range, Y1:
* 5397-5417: 4.2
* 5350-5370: 3.0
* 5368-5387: 2.3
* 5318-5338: 3.9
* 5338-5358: 3.4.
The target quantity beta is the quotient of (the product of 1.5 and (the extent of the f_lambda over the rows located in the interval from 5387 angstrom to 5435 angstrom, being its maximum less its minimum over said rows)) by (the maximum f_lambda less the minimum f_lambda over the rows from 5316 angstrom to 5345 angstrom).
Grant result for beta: 1.2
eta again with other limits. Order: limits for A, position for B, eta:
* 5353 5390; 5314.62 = 1.17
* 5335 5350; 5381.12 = 1.13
